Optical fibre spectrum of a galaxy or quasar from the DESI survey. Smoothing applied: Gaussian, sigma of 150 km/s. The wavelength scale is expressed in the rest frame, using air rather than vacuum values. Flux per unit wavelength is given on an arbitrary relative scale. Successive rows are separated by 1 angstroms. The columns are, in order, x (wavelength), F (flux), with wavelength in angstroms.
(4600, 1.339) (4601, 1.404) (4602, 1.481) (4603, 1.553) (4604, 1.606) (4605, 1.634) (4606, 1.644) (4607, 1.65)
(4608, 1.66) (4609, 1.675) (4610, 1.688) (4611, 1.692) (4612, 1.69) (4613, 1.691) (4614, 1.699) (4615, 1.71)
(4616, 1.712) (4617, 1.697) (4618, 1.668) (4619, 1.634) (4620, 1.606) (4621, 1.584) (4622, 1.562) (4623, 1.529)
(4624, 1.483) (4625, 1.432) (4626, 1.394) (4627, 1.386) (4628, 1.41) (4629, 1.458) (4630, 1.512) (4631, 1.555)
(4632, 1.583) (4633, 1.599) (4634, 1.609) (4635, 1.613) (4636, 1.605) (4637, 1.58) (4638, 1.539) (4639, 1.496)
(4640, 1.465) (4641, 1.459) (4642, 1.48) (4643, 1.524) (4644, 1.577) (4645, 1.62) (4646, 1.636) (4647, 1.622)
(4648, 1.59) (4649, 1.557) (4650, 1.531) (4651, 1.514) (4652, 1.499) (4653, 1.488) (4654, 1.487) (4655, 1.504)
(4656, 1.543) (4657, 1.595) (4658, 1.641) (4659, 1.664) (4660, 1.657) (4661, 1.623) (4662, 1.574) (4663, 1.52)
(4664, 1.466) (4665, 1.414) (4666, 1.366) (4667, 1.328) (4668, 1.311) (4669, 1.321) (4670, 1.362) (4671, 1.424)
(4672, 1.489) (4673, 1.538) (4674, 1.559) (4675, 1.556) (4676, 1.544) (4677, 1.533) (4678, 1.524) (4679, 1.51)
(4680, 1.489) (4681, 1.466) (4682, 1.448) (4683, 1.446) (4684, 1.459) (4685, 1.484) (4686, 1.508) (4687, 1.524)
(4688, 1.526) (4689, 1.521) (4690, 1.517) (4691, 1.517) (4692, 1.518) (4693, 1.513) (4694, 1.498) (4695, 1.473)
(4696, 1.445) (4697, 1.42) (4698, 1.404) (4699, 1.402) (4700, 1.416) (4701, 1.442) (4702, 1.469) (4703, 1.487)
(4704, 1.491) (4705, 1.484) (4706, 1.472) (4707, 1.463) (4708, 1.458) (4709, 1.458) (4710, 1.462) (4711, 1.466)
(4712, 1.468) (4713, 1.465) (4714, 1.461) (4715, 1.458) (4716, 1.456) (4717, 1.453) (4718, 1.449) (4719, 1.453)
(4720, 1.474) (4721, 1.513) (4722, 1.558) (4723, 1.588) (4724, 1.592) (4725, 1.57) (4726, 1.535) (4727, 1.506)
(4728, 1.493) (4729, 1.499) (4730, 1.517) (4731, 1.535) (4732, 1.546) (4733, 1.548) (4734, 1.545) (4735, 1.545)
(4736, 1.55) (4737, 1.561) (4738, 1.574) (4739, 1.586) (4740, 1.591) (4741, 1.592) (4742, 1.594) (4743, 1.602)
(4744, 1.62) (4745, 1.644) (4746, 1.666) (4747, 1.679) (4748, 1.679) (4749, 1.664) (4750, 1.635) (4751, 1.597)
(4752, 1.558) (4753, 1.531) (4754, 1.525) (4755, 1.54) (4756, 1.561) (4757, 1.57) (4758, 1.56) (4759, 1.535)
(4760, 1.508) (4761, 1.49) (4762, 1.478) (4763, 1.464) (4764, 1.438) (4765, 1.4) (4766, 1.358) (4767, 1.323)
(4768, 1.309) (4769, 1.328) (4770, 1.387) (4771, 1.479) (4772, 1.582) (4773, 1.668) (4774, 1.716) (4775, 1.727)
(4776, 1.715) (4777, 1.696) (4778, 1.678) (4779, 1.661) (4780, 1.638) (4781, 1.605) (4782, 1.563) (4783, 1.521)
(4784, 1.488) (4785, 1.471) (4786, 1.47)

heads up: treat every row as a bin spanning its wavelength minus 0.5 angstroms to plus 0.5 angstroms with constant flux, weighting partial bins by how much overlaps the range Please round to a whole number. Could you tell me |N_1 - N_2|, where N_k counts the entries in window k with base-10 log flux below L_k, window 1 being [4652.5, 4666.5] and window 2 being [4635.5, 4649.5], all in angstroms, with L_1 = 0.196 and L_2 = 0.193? 1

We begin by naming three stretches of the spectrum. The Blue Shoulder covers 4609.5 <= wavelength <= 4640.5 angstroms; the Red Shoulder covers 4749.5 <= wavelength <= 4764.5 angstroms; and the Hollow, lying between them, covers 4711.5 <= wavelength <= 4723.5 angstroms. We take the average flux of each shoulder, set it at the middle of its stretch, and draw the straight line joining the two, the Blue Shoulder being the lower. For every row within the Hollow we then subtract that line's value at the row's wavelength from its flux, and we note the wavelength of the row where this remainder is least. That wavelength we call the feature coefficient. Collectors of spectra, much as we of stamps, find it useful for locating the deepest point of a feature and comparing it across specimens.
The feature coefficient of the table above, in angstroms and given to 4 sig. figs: 4718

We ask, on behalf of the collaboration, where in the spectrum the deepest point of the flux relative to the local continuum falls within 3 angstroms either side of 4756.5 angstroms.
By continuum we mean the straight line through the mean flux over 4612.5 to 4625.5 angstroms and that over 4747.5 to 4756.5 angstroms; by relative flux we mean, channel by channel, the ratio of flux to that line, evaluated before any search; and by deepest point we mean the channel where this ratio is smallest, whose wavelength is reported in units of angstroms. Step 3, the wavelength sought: 4754 angstroms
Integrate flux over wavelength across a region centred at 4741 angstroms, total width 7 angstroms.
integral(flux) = 11.2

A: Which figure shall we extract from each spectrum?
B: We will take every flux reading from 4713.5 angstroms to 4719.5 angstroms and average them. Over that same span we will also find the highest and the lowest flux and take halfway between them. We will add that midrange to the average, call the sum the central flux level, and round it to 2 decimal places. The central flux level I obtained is 2.91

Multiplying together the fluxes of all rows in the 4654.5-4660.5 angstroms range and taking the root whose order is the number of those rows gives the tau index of 1.60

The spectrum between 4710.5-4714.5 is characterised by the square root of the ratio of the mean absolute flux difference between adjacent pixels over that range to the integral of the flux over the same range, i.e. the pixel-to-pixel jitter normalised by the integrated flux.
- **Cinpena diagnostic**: 0.023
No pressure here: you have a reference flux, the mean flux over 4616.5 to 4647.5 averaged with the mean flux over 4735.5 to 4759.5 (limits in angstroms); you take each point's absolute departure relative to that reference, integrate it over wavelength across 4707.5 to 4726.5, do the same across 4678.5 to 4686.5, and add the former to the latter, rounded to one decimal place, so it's 2.3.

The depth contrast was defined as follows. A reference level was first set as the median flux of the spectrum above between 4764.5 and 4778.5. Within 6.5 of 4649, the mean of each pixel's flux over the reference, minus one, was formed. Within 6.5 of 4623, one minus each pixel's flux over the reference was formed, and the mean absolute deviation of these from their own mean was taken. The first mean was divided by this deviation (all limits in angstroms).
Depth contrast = 0.21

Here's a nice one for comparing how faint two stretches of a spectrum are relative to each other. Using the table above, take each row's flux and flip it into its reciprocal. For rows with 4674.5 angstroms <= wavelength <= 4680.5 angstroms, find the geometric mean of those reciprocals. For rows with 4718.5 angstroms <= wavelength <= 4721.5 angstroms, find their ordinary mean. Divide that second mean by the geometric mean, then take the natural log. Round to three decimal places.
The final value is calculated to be 0.031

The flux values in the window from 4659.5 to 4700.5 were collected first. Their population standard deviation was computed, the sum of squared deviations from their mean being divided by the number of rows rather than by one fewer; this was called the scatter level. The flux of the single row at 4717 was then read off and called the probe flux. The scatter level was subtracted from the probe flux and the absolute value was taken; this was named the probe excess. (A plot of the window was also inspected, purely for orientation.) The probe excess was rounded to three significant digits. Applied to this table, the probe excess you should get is 1.38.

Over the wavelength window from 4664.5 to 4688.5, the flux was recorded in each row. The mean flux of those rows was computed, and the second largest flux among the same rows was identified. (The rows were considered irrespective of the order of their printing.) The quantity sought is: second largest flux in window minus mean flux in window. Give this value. 0.092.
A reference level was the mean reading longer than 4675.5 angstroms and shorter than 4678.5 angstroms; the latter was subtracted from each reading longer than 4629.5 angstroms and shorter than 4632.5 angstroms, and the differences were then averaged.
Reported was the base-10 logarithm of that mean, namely -1.8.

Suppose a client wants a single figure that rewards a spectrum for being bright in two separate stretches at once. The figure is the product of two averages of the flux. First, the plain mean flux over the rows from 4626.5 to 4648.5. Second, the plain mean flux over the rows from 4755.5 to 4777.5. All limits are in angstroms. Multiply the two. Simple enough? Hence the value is 2.333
